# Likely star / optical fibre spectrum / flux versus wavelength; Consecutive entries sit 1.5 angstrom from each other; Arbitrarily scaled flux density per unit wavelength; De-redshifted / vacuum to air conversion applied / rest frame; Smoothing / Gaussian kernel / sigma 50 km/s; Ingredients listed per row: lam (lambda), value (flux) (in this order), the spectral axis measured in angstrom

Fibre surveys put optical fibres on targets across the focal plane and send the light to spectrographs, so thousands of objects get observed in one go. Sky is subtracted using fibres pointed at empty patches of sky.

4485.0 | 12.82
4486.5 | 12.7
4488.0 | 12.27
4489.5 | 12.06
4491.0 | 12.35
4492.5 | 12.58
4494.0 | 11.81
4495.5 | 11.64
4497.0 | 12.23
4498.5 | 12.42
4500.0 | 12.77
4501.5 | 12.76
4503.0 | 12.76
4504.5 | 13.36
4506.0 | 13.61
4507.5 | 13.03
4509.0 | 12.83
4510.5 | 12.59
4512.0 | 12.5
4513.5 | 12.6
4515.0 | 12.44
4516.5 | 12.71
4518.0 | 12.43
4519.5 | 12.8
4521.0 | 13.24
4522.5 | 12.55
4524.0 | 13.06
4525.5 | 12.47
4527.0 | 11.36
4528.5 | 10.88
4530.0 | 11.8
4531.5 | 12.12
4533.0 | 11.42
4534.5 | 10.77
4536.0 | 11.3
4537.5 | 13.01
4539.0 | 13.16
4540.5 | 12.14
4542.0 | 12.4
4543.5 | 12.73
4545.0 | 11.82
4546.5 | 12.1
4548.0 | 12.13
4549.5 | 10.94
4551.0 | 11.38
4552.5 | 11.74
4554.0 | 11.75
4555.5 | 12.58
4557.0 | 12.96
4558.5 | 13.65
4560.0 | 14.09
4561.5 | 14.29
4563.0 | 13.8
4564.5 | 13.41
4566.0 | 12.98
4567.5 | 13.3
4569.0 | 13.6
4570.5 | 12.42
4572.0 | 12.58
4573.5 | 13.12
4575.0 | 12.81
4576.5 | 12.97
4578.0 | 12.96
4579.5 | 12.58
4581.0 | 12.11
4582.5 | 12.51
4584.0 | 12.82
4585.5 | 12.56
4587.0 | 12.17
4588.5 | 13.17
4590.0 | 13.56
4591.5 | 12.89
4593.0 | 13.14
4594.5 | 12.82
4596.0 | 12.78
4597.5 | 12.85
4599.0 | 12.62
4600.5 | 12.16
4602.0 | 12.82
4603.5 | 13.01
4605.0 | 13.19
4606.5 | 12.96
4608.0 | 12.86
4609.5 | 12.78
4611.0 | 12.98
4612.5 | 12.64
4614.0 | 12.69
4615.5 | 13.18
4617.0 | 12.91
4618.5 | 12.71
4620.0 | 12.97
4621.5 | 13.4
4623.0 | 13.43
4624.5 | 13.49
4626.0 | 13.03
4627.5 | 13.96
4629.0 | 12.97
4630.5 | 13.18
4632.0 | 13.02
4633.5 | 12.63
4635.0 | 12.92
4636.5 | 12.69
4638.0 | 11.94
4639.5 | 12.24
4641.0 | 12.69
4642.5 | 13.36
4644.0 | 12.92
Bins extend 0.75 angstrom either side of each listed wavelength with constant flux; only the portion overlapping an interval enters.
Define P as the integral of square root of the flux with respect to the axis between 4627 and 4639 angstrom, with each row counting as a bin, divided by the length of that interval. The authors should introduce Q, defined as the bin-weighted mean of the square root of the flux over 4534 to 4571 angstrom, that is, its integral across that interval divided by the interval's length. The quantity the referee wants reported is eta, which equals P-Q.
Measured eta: 0.04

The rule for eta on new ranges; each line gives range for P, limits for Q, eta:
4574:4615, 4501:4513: -0.02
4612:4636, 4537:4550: 0.11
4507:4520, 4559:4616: -0.04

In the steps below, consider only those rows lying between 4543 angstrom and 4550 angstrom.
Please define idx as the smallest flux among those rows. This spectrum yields 10.94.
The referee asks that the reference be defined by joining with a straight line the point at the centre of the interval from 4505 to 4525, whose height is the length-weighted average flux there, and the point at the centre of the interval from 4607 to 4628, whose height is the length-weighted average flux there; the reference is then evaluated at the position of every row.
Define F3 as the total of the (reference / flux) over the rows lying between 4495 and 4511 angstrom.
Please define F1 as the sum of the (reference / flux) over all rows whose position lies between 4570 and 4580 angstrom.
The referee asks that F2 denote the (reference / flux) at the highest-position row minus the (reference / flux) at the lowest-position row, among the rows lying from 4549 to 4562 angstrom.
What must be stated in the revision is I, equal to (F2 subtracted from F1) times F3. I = 82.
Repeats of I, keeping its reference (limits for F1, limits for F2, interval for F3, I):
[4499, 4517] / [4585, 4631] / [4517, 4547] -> 254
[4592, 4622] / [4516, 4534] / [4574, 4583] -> 124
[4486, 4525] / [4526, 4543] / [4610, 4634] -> 423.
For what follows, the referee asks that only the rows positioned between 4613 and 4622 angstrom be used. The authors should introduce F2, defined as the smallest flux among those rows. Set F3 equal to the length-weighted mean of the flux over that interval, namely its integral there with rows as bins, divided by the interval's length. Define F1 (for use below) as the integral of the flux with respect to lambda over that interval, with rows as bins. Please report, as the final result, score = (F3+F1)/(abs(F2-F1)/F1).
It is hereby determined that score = 145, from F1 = 116.6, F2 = 12.69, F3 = 13.0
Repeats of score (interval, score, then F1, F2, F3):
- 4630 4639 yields 142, 114.3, 11.94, 12.7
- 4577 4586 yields 141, 113.4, 12.11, 12.6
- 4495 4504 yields 139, 112.3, 11.64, 12.5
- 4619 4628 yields 150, 120.1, 12.97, 13.3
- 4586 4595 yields 145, 116.6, 12.17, 13.0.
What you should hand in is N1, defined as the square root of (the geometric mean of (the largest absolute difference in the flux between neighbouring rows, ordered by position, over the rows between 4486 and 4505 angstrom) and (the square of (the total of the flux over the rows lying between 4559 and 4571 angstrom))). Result 9.7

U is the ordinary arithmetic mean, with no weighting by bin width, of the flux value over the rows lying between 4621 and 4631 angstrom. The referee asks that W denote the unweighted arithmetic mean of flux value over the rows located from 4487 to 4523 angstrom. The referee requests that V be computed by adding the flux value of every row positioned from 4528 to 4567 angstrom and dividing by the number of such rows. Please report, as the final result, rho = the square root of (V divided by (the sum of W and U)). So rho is 0.690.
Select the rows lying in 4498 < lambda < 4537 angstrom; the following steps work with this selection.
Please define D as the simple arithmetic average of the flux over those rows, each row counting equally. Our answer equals 12.4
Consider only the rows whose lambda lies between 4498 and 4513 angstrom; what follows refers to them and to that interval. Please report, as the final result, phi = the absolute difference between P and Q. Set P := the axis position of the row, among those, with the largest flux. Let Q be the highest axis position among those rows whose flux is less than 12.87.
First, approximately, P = 4506.0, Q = 4512.0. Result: 6.0 angstrom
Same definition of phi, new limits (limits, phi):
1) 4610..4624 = 4.5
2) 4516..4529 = 7.5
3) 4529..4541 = 1.5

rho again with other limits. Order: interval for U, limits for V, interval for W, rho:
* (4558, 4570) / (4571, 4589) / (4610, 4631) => 0.689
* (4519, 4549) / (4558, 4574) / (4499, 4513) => 0.731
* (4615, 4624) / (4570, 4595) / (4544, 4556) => 0.716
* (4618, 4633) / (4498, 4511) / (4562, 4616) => 0.703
